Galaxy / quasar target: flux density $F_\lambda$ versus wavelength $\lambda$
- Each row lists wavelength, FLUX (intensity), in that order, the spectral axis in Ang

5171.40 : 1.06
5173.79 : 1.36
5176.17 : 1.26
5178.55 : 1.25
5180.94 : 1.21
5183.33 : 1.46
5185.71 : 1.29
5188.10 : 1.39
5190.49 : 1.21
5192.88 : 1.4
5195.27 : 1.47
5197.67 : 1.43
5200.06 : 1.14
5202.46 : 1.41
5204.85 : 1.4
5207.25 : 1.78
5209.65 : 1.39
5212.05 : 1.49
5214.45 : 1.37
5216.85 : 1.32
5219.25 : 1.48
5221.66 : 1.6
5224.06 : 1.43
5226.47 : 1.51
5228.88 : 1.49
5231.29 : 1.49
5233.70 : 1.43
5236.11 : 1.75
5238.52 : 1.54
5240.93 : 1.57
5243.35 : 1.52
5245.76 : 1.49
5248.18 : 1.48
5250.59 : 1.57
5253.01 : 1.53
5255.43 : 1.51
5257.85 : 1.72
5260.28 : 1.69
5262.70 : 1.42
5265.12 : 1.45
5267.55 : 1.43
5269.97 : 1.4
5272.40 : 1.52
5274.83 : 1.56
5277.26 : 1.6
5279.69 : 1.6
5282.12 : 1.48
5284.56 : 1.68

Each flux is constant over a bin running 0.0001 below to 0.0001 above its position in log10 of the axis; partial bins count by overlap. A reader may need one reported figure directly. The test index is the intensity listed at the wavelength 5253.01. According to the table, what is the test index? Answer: 1.53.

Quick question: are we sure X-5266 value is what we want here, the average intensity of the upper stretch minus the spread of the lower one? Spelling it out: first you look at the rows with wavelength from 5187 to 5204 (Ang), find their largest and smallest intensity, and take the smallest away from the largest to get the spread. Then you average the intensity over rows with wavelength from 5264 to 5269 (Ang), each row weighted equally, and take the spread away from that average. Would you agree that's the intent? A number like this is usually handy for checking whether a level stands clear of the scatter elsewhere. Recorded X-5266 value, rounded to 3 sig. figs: 1.11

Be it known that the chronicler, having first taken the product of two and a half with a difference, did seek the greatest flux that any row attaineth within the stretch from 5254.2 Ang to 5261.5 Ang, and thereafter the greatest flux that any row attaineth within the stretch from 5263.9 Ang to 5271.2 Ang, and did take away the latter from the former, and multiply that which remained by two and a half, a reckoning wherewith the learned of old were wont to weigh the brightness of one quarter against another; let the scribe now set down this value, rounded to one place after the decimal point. 0.7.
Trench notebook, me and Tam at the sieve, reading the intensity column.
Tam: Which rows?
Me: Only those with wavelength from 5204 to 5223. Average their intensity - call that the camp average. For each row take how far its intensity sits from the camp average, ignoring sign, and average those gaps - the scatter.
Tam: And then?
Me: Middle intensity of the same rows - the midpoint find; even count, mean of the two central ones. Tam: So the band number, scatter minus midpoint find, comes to -1.33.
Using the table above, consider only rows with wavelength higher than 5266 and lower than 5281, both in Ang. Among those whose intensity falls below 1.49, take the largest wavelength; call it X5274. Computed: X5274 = 5269.97 Ang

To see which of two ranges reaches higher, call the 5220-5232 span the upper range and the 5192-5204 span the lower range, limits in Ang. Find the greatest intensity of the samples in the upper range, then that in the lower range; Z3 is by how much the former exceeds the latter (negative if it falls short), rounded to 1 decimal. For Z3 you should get 0.1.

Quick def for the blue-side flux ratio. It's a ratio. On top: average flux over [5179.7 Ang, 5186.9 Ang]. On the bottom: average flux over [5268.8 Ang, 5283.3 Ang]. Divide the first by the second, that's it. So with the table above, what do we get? 0.86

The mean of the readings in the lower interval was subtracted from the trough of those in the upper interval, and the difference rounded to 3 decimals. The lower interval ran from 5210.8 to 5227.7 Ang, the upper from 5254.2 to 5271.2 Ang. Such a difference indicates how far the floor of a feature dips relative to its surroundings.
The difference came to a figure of -0.057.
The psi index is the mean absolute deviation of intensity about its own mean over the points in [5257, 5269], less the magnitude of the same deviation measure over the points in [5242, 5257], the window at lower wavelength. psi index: 0.11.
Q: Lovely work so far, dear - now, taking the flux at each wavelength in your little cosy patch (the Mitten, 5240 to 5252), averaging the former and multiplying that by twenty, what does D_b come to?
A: 31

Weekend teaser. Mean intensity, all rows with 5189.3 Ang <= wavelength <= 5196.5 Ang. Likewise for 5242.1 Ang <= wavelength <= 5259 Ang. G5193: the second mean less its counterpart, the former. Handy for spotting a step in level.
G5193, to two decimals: 0.19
